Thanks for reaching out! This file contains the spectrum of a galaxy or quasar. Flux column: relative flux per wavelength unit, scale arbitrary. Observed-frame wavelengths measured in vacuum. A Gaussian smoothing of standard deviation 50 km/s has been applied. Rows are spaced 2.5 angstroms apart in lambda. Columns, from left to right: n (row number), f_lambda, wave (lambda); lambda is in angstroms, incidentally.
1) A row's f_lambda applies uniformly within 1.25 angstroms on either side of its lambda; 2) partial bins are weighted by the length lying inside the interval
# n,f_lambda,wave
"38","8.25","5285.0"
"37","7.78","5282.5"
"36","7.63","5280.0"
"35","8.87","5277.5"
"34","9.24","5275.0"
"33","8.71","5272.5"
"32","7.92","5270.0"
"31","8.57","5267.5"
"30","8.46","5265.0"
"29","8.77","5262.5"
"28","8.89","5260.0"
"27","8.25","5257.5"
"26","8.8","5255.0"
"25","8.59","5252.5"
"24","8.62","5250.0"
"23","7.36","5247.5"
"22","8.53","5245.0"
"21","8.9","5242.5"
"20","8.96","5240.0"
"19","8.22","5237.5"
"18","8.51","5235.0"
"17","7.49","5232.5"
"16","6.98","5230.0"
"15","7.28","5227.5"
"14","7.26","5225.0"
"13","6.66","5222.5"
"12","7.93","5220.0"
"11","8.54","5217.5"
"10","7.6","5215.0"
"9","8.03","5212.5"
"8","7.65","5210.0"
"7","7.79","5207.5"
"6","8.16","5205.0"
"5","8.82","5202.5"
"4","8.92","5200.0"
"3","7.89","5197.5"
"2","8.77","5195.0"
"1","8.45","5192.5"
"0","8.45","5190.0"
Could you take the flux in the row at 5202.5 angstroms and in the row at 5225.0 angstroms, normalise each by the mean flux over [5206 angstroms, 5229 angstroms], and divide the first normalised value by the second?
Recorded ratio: 1.21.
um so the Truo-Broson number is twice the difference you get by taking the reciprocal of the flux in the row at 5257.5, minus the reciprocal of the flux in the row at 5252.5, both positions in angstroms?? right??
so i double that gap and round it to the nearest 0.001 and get 0.010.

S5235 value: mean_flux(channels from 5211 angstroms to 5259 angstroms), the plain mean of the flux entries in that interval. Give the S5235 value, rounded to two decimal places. 8.03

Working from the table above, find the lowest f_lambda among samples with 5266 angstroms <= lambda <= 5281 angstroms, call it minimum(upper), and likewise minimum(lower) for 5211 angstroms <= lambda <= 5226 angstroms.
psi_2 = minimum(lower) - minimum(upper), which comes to -1.0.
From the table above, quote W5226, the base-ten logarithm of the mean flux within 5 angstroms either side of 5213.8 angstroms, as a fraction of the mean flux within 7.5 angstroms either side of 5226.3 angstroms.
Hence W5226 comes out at 0.039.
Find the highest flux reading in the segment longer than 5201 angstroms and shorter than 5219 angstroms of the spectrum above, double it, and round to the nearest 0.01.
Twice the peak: 17.64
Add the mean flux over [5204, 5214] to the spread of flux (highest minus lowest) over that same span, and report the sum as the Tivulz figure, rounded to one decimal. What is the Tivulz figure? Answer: 8.4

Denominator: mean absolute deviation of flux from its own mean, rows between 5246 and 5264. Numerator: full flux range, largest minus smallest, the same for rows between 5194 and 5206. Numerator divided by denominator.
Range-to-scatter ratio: 2.7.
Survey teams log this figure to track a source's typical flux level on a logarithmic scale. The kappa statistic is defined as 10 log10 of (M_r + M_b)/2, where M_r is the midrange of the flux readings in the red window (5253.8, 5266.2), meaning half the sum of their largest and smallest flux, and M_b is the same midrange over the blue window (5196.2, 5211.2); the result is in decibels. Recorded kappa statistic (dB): 9.26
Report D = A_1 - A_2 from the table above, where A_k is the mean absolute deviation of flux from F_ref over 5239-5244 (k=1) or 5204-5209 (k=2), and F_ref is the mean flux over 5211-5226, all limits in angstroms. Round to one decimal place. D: 1.0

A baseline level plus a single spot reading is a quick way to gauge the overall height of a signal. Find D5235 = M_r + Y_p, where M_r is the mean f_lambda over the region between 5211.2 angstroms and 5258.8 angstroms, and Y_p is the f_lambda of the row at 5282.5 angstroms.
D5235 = 15.8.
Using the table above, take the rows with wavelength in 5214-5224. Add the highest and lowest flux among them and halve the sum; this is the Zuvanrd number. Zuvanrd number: 7.6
